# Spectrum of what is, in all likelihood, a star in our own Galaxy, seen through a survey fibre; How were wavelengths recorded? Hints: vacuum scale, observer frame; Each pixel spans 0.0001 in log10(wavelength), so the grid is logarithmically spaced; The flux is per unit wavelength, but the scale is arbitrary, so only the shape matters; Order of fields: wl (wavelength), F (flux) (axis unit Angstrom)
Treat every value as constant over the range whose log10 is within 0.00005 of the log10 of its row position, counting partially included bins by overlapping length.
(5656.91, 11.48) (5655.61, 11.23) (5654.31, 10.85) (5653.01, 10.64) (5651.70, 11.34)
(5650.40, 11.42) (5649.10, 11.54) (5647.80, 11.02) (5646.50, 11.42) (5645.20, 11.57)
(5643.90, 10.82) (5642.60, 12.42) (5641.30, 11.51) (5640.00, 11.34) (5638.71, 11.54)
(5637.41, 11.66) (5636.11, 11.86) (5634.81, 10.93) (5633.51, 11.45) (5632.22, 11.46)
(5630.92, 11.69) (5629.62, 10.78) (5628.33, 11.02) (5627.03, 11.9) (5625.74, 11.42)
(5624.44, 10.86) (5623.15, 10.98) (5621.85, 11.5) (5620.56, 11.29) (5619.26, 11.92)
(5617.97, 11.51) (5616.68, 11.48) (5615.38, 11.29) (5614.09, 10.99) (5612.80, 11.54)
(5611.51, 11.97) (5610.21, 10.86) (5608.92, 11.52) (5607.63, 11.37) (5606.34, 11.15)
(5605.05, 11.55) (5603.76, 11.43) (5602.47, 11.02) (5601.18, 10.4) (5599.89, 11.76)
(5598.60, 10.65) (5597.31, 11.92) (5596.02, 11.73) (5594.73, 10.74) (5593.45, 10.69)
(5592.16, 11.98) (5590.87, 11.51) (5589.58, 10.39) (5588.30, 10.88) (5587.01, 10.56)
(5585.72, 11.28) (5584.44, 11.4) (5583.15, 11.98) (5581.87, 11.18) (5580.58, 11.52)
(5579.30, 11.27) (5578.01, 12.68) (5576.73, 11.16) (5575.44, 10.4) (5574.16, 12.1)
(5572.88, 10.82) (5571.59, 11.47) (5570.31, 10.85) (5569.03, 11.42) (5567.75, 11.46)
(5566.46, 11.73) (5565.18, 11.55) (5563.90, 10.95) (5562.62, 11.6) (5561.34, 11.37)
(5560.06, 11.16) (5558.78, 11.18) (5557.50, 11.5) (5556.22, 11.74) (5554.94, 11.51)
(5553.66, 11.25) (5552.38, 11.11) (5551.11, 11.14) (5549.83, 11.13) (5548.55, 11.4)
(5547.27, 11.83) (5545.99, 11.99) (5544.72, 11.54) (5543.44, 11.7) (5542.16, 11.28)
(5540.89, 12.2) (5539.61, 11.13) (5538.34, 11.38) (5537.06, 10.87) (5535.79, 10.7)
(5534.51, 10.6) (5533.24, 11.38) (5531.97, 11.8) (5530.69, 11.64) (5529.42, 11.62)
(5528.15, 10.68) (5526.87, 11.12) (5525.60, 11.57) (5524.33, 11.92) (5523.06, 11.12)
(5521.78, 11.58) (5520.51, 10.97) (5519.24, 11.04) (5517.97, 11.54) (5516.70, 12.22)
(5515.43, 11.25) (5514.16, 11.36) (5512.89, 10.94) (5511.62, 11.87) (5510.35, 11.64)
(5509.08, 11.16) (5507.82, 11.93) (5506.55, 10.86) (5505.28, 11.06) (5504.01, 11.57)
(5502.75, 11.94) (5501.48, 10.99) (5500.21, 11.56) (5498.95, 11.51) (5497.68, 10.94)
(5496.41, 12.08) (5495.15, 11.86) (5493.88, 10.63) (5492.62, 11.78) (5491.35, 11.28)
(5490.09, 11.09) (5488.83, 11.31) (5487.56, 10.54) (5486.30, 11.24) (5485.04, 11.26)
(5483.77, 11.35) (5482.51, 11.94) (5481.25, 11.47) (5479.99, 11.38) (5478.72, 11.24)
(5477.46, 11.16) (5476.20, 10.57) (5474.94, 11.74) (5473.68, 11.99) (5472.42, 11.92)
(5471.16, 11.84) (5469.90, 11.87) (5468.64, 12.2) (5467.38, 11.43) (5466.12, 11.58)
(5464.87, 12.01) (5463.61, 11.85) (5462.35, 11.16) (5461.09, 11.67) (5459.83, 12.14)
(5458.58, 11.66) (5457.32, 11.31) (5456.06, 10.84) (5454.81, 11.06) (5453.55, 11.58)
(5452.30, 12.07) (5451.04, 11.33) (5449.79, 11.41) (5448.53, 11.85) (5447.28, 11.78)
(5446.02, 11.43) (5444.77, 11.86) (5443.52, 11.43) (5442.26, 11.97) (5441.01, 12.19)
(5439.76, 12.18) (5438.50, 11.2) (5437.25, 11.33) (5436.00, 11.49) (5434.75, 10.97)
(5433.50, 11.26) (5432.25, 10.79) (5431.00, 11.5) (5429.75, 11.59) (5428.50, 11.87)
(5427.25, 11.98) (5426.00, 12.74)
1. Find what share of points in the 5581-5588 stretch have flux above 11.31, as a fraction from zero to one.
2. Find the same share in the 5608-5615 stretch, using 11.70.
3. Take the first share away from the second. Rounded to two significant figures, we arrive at -0.20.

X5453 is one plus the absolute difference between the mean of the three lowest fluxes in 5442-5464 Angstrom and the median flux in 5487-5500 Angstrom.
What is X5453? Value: 1.3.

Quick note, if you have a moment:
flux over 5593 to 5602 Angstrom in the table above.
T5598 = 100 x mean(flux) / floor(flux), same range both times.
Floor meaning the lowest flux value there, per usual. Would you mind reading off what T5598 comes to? 107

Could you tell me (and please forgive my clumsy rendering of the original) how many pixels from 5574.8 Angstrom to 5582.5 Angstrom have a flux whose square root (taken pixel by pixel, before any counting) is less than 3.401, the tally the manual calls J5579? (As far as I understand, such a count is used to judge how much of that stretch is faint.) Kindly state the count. 5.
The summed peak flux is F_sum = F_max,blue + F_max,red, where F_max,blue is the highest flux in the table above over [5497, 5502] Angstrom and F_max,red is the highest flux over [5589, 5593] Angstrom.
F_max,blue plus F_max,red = 23.5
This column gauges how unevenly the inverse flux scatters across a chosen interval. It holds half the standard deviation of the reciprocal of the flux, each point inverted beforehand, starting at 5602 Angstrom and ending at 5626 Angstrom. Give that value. 0.0012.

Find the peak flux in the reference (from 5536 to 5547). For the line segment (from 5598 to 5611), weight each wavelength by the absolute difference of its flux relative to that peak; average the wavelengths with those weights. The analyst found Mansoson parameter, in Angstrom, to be 5604.1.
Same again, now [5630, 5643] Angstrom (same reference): 5636.4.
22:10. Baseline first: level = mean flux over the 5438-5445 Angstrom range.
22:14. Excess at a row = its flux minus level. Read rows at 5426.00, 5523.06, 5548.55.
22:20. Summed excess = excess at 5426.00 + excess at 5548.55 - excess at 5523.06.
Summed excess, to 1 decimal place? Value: 1.2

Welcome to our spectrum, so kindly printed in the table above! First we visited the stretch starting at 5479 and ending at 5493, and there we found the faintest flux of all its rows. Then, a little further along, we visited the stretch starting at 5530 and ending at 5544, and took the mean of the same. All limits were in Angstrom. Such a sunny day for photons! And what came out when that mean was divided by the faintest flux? 1.08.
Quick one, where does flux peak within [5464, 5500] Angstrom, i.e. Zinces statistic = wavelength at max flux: 5468.64 Angstrom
